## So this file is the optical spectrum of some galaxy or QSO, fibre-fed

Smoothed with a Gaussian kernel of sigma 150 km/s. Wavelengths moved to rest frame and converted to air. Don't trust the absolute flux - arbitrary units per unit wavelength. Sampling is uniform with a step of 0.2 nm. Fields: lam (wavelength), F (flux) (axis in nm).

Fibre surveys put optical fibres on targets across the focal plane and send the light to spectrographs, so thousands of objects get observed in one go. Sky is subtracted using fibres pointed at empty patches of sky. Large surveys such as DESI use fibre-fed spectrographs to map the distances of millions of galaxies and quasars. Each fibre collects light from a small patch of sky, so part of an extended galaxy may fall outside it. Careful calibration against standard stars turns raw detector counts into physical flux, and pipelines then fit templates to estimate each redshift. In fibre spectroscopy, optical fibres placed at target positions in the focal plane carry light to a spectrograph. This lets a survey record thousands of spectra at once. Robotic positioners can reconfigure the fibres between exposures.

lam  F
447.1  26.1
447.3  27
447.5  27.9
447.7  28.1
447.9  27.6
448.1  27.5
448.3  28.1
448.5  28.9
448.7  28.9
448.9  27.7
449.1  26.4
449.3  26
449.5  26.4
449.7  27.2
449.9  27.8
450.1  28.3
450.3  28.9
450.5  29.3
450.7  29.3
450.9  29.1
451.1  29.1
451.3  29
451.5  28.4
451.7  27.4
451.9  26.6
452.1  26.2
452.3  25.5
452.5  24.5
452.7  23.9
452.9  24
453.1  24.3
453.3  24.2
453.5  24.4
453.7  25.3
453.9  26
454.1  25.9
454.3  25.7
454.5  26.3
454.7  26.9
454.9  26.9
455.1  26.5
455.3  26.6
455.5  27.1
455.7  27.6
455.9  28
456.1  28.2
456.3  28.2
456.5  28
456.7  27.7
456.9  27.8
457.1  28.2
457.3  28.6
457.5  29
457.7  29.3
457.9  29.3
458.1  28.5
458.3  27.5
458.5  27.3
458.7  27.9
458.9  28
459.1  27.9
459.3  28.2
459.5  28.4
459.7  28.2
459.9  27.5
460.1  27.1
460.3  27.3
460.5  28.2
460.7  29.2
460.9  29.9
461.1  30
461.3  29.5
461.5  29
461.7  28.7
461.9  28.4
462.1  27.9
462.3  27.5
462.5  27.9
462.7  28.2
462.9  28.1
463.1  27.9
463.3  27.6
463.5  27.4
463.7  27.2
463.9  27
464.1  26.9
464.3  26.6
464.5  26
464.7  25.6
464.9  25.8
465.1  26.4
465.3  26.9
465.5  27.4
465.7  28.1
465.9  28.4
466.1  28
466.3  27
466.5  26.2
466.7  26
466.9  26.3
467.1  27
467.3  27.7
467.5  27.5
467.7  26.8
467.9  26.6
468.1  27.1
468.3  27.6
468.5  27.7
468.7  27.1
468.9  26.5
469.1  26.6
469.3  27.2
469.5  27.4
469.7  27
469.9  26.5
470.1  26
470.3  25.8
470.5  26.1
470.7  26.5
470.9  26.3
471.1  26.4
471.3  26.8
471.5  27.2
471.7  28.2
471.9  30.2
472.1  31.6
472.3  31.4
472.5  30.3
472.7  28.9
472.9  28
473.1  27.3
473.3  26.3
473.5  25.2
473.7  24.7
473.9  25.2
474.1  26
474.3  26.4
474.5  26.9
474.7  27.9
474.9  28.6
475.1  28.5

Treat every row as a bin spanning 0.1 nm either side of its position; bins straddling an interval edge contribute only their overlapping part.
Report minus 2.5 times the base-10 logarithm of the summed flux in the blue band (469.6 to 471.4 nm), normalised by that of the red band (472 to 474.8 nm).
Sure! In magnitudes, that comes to 0.5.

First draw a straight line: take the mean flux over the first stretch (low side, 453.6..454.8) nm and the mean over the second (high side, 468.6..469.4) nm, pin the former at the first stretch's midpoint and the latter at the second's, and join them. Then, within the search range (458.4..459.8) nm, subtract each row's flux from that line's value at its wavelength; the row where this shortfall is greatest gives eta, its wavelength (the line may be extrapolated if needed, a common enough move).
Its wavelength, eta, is 458.5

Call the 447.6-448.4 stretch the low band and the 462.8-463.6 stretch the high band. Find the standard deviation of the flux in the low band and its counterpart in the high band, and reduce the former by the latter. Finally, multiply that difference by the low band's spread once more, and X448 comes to 0.00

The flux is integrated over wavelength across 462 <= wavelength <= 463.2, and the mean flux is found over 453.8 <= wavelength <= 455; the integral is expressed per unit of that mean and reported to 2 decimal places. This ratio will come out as 1.27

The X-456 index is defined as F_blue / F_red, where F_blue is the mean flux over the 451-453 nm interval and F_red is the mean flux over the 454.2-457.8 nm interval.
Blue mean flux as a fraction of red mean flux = 0.96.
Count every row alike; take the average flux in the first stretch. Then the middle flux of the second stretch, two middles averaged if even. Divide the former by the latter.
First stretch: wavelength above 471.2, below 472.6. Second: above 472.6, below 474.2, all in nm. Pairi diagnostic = 1.12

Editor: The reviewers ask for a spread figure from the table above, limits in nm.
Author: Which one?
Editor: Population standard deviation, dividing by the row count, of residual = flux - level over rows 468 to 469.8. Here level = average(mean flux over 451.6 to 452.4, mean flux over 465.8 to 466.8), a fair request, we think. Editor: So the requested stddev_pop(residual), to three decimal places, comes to 0.383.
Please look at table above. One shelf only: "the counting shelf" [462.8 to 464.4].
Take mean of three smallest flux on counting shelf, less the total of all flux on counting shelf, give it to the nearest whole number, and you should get -192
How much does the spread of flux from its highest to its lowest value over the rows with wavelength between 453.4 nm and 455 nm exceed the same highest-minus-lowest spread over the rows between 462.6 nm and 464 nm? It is 1.3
